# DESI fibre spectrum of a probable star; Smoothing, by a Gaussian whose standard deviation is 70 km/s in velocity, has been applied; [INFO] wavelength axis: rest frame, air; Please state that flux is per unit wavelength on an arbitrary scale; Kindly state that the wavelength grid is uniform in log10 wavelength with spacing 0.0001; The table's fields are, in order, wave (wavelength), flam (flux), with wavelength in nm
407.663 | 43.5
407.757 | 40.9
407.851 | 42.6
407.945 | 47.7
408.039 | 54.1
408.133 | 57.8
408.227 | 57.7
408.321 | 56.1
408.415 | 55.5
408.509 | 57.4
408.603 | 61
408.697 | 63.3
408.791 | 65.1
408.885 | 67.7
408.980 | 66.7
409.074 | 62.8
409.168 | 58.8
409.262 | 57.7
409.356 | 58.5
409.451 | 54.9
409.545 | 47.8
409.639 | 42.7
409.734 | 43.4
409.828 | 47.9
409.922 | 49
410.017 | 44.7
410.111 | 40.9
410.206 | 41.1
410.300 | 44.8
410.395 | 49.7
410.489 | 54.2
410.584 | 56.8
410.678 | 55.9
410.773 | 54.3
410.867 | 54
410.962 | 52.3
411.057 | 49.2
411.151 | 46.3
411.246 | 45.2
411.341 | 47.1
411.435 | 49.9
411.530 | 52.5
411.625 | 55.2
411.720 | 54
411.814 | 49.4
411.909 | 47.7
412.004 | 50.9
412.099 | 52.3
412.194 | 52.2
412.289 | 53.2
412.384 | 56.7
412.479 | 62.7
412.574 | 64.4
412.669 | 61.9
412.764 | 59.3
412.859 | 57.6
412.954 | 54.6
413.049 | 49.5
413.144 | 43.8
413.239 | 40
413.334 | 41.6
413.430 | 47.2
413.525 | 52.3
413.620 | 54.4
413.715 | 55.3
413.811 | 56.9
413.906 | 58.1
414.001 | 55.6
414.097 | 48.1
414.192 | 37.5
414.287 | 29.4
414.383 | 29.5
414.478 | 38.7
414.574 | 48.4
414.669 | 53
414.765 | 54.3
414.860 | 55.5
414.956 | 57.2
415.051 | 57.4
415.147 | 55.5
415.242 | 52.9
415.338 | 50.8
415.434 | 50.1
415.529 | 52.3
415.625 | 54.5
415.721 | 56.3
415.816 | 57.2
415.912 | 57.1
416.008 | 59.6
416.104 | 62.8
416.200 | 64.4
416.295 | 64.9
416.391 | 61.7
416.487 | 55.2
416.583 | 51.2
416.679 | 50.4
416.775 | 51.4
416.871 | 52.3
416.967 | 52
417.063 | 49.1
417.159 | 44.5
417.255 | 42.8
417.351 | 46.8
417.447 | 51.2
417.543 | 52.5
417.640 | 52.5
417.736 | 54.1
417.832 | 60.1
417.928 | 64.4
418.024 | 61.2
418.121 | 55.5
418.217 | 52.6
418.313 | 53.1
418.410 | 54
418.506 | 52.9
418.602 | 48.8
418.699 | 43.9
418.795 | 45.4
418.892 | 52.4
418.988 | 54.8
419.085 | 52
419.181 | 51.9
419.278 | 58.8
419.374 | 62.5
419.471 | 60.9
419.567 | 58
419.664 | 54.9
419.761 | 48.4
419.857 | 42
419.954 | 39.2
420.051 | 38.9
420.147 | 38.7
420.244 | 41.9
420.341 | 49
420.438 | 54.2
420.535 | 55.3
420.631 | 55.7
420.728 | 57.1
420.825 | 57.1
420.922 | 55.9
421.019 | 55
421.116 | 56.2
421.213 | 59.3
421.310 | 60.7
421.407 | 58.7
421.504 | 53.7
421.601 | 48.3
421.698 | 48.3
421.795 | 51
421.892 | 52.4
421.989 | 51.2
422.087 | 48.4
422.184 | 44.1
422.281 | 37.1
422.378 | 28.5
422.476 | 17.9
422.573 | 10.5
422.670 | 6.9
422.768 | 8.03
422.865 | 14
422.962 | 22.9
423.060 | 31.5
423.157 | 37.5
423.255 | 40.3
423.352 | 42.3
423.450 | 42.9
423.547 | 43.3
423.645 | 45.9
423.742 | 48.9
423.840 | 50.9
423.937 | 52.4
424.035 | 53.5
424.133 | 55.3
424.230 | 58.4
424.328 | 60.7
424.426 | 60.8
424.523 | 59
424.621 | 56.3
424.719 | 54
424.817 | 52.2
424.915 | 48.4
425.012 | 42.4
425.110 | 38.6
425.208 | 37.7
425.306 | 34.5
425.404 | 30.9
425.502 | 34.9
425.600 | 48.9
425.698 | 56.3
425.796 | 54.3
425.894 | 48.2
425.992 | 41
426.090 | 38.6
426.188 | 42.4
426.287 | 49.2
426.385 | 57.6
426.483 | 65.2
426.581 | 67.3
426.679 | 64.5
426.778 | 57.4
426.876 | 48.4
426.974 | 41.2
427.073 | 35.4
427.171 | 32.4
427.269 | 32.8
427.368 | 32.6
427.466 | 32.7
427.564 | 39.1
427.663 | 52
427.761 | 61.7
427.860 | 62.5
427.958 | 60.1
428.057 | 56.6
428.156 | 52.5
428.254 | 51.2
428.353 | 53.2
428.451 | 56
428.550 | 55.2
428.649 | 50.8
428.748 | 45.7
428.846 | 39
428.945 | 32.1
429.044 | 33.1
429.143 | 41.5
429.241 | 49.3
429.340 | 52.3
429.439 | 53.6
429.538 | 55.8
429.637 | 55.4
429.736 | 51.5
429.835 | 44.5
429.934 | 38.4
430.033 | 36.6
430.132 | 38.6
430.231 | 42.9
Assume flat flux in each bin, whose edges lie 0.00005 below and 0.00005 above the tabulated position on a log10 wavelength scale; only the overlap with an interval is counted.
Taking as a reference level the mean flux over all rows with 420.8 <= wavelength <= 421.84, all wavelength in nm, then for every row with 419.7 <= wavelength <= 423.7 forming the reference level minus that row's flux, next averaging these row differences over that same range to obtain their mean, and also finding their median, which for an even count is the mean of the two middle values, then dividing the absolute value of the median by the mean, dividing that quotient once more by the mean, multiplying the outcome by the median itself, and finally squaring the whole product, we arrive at 0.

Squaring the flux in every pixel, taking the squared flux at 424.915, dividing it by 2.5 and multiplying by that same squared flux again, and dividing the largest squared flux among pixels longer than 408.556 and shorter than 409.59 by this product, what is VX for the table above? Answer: 0.0021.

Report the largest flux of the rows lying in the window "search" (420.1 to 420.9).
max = 57.1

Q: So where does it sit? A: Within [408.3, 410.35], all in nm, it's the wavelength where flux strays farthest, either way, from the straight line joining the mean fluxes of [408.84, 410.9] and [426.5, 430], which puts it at 408.885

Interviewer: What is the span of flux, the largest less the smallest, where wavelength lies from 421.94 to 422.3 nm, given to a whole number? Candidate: 14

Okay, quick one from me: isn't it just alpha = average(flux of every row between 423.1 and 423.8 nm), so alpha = 43.0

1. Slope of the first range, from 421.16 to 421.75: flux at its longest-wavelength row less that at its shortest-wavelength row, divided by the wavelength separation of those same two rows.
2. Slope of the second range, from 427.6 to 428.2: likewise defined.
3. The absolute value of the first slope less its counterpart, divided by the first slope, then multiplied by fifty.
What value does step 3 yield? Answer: -52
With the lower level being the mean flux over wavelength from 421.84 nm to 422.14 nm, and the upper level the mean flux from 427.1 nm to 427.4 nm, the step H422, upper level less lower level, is -18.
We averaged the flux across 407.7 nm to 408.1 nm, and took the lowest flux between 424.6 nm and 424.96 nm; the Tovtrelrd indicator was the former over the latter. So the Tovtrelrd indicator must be 1.0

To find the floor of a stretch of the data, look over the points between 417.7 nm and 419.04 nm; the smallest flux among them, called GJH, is 43.9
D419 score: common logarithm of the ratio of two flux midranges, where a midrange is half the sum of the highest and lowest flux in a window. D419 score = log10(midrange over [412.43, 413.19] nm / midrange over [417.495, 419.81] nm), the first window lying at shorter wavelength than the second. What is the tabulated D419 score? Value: 0.00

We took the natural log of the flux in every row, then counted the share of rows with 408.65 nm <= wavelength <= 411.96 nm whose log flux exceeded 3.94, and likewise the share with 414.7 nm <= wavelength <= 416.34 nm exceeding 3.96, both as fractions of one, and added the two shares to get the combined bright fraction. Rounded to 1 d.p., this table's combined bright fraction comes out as 1.3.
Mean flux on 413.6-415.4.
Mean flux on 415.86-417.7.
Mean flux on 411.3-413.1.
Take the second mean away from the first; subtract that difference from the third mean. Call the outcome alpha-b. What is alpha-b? 58.2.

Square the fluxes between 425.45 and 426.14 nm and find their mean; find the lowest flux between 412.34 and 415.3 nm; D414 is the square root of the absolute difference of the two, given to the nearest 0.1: 46.3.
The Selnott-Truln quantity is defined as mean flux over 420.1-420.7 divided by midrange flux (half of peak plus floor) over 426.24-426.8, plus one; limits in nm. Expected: 1.8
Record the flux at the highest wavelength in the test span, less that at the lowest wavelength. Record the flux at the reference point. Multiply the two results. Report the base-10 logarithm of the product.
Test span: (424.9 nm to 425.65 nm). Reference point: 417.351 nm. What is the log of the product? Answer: 1.4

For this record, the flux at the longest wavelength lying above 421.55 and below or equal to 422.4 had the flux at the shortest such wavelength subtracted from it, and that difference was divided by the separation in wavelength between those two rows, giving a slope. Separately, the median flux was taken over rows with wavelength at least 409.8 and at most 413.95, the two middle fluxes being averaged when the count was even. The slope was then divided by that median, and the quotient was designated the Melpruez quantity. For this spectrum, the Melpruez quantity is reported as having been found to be -0.49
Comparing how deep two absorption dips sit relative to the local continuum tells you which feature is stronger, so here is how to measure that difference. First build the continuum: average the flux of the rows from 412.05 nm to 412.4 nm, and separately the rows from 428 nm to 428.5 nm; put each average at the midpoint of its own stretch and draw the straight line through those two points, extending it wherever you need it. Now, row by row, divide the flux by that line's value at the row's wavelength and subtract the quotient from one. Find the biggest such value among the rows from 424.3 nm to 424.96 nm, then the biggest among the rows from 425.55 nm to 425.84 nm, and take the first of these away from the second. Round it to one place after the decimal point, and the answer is 0.0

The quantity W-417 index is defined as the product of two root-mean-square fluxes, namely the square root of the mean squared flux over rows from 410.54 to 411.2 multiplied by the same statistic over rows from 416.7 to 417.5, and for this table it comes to 2581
